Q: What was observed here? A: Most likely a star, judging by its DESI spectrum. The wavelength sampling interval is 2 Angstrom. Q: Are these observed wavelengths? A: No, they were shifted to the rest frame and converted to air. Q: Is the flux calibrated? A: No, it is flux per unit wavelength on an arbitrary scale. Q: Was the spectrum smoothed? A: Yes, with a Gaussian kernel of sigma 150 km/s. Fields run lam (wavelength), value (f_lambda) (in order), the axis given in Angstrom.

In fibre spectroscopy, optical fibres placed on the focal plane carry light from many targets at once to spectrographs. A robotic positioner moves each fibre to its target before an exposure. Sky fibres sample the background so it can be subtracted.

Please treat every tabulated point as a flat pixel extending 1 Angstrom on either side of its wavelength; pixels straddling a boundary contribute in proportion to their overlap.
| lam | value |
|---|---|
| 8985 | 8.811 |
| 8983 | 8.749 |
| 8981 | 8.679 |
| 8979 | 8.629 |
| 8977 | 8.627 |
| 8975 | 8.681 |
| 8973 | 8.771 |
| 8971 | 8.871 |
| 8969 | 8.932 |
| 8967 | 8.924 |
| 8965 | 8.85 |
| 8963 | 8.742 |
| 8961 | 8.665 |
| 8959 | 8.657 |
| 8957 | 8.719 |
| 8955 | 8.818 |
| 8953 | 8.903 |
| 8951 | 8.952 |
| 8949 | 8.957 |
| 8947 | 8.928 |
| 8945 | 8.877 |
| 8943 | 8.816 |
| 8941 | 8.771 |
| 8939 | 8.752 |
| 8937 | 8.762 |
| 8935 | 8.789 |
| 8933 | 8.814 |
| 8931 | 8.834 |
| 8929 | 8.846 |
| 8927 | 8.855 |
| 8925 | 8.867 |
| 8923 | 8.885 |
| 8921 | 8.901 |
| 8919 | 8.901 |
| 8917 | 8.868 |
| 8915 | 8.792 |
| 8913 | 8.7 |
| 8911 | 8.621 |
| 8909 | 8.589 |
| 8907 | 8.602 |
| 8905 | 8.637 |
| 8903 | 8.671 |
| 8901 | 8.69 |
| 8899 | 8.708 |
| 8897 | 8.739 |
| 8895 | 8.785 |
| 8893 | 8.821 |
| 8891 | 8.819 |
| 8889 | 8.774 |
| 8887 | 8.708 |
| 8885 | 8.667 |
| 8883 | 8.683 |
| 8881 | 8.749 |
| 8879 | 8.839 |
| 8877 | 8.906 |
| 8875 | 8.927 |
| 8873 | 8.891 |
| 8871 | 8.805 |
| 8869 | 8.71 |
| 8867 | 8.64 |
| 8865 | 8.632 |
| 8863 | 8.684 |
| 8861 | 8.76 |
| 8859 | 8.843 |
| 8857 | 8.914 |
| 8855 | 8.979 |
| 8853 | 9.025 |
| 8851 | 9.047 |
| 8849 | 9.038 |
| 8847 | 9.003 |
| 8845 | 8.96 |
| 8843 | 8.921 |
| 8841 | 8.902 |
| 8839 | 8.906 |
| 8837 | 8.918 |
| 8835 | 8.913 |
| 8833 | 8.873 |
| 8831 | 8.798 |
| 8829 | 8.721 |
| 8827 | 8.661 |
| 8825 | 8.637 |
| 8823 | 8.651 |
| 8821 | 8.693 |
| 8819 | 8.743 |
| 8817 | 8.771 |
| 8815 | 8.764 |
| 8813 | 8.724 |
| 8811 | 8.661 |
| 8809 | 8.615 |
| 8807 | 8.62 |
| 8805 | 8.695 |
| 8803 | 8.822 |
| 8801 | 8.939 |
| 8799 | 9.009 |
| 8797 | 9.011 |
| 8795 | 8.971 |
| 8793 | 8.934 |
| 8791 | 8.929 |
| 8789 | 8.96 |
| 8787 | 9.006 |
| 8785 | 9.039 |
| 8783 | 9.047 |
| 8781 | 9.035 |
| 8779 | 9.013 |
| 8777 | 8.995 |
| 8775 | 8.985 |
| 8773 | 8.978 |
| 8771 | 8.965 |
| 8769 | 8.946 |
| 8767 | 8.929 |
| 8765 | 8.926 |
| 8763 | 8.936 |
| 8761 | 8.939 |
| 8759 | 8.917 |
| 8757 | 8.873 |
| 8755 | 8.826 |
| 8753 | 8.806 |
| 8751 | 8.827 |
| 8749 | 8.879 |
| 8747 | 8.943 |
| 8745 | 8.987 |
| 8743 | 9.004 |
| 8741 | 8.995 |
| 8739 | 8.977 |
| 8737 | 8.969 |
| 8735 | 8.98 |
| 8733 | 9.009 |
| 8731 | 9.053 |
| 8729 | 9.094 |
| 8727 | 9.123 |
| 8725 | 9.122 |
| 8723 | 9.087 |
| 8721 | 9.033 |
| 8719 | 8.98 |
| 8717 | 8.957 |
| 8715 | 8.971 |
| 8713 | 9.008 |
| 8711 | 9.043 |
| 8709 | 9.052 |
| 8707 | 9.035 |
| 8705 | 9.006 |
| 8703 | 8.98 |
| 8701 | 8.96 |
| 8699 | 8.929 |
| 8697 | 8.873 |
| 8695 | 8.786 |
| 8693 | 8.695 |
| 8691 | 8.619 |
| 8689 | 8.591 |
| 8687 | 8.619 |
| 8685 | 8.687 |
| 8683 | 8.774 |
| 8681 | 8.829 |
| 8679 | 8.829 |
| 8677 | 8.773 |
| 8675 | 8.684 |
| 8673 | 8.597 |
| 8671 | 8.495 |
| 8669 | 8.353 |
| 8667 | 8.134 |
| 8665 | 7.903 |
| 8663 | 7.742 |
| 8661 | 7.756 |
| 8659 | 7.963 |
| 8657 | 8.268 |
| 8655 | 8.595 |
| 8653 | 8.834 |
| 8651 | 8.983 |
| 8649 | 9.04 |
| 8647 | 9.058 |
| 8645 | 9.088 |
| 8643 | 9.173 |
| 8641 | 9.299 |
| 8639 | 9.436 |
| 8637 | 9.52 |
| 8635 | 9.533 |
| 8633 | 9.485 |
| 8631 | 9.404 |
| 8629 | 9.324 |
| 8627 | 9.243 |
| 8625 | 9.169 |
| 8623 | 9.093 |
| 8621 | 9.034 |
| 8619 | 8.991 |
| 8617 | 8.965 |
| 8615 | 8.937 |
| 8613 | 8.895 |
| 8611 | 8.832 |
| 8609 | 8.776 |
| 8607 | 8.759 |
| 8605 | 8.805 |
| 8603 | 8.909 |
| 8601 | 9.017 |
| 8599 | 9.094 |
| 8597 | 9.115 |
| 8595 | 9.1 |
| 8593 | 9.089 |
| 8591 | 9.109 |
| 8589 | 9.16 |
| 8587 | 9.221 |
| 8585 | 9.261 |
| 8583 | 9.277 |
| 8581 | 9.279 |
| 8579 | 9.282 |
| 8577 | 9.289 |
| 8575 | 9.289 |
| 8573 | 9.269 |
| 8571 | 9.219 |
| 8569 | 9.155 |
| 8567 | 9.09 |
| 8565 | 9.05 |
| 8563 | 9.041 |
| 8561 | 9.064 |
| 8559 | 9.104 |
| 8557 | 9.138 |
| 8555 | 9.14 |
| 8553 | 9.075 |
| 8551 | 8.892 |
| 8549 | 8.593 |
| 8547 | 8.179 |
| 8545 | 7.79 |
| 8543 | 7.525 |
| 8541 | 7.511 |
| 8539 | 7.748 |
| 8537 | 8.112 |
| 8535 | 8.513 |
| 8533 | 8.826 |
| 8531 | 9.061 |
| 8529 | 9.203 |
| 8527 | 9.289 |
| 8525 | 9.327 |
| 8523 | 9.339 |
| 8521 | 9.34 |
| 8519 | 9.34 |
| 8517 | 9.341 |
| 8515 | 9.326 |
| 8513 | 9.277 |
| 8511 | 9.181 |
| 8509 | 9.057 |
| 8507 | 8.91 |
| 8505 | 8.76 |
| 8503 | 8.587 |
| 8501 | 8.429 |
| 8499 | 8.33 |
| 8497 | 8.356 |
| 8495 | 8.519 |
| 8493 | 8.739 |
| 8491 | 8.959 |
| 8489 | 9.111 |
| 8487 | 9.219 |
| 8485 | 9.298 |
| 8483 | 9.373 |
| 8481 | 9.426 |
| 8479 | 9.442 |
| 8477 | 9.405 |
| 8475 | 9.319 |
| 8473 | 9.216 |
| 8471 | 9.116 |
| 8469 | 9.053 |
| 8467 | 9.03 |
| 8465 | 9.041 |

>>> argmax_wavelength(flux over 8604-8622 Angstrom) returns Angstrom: 8621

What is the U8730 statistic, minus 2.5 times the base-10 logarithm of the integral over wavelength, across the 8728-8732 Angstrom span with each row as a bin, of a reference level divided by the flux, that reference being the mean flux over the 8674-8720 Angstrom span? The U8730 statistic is -1.48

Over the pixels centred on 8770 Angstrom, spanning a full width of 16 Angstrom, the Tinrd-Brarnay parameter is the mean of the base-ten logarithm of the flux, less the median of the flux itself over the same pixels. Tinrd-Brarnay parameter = -8.00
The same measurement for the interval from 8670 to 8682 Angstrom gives -7.79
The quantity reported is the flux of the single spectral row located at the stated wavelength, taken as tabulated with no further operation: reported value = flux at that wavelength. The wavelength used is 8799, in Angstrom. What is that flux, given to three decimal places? 9.009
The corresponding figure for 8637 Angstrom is 9.520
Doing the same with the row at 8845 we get 8.960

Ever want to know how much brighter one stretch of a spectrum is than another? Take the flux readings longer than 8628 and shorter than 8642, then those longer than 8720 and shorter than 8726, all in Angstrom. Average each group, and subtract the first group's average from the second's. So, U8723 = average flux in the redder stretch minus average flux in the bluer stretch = -0.35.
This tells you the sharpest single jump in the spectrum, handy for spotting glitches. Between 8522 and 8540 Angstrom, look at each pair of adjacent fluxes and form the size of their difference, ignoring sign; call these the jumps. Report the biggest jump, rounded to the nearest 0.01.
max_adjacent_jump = 0.40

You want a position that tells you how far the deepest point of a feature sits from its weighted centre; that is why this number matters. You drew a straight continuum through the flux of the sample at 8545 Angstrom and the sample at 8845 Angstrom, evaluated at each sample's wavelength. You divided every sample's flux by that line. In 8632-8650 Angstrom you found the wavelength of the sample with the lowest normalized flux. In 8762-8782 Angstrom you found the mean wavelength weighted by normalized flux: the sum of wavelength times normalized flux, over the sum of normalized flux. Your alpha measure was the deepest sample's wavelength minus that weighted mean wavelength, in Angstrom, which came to -123.0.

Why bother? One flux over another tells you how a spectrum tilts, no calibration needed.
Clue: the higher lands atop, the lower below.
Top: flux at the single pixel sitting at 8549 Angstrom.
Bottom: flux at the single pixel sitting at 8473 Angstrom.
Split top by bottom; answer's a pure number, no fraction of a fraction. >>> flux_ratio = 0.93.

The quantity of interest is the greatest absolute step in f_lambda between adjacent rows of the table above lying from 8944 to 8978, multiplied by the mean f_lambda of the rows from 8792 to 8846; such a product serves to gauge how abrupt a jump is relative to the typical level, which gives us 0.95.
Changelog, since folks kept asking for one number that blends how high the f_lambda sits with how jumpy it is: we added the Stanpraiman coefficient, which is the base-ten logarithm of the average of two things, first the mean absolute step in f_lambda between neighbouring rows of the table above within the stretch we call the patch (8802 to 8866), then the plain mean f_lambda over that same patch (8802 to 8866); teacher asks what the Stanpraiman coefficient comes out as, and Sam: 0.646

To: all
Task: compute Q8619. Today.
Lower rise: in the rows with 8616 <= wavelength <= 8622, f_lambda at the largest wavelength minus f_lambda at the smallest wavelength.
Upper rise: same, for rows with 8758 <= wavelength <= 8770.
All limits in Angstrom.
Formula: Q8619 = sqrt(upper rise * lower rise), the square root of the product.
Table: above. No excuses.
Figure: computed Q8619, 0.04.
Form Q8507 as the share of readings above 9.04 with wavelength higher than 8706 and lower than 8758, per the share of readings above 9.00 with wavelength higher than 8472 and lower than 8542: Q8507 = 0.45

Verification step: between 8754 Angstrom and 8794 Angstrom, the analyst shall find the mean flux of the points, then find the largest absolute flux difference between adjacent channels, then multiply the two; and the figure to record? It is 0.42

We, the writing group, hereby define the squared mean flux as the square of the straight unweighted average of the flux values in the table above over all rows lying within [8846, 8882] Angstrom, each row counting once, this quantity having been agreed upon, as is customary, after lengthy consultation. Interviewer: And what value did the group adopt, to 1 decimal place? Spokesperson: 78.4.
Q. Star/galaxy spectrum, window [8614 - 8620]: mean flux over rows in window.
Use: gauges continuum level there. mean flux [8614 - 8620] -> 9.0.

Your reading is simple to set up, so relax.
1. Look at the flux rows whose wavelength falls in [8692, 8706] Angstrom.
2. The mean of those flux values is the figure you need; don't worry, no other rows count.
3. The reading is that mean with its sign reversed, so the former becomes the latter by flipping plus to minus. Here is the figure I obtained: -8.9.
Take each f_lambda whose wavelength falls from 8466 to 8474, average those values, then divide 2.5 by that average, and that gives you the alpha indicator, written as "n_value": 0.275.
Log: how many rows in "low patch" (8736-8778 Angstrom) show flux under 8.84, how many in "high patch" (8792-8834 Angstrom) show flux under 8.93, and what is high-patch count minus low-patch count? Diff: 13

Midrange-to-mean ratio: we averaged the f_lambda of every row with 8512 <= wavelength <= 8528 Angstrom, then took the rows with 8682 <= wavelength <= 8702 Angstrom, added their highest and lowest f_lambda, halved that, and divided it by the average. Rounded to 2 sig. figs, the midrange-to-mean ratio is 0.94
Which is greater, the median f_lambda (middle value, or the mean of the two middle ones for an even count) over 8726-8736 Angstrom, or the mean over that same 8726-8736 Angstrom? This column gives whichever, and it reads 9.05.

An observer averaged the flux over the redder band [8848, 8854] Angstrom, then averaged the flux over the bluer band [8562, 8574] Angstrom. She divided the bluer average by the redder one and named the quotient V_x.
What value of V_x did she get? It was 1.01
